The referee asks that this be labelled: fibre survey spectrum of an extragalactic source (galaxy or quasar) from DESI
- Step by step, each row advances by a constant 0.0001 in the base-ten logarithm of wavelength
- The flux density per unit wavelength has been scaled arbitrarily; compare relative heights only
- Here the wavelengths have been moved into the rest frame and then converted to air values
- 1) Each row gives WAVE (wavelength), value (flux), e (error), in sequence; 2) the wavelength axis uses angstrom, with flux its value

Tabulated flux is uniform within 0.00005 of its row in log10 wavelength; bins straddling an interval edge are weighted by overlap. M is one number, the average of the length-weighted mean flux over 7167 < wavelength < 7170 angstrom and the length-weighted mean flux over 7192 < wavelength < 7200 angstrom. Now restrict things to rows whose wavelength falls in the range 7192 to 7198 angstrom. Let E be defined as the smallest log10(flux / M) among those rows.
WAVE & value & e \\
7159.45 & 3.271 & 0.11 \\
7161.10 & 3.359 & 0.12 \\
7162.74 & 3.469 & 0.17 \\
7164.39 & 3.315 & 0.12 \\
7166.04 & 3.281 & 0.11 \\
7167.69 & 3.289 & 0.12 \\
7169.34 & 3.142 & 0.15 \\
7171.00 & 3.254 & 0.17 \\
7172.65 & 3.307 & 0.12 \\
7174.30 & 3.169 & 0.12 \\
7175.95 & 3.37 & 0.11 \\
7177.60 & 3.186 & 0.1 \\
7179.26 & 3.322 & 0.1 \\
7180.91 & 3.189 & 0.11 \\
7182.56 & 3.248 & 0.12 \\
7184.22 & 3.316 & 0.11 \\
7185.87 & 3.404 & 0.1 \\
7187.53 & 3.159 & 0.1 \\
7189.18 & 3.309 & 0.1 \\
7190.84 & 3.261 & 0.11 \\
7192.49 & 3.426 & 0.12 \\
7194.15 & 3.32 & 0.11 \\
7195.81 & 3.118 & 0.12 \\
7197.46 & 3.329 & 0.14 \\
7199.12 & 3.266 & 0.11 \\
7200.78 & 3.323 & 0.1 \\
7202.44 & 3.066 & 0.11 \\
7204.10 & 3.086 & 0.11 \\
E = -0.0181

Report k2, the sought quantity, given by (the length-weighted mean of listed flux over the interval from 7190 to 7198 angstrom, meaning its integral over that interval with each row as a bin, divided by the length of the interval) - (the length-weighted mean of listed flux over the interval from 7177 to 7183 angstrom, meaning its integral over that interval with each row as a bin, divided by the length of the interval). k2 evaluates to 0.05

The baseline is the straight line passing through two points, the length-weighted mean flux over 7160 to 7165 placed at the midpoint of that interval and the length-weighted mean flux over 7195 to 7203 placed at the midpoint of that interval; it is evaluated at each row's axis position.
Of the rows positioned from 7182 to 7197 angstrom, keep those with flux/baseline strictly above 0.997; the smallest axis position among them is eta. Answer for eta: 7184.22 angstrom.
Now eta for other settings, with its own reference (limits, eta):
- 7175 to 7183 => 7175.95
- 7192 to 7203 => 7192.49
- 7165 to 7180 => 7175.95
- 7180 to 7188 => 7184.22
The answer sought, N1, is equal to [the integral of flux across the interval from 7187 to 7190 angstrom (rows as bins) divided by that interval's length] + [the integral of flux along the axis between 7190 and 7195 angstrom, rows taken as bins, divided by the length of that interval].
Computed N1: 6.58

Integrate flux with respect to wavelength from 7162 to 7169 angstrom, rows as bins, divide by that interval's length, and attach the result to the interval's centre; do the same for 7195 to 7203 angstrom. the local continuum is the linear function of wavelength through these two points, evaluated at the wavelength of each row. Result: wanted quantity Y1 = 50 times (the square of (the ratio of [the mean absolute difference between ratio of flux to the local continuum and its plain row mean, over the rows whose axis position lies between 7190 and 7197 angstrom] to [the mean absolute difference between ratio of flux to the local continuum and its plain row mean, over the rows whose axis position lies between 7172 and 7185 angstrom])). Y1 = 105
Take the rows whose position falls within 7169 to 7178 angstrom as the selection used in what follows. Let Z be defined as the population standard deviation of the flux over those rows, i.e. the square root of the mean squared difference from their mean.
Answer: 0.0807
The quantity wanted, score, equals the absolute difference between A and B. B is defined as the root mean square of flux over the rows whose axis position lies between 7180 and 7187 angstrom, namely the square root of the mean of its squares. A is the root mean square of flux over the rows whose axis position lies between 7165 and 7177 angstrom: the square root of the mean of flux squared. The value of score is 0.031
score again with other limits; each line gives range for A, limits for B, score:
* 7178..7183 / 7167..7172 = 0.025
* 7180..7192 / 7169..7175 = 0.052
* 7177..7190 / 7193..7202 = 0.005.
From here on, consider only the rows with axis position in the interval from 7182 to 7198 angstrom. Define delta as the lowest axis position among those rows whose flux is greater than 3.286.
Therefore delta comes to 7184.22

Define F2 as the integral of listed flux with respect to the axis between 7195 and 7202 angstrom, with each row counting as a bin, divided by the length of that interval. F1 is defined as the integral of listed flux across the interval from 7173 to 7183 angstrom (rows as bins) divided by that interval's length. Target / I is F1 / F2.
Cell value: 1.001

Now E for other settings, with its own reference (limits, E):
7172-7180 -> -0.0110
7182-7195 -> -0.0124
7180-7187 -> -0.0083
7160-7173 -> -0.0148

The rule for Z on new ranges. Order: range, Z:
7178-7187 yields 0.0728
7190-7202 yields 0.0870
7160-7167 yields 0.0709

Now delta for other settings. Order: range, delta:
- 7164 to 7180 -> 7164.39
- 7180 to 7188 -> 7184.22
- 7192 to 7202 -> 7192.49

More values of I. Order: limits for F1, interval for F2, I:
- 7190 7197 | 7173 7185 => 1.008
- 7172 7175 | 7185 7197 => 0.985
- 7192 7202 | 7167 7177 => 1.009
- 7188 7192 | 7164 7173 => 1.010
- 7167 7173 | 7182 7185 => 0.988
